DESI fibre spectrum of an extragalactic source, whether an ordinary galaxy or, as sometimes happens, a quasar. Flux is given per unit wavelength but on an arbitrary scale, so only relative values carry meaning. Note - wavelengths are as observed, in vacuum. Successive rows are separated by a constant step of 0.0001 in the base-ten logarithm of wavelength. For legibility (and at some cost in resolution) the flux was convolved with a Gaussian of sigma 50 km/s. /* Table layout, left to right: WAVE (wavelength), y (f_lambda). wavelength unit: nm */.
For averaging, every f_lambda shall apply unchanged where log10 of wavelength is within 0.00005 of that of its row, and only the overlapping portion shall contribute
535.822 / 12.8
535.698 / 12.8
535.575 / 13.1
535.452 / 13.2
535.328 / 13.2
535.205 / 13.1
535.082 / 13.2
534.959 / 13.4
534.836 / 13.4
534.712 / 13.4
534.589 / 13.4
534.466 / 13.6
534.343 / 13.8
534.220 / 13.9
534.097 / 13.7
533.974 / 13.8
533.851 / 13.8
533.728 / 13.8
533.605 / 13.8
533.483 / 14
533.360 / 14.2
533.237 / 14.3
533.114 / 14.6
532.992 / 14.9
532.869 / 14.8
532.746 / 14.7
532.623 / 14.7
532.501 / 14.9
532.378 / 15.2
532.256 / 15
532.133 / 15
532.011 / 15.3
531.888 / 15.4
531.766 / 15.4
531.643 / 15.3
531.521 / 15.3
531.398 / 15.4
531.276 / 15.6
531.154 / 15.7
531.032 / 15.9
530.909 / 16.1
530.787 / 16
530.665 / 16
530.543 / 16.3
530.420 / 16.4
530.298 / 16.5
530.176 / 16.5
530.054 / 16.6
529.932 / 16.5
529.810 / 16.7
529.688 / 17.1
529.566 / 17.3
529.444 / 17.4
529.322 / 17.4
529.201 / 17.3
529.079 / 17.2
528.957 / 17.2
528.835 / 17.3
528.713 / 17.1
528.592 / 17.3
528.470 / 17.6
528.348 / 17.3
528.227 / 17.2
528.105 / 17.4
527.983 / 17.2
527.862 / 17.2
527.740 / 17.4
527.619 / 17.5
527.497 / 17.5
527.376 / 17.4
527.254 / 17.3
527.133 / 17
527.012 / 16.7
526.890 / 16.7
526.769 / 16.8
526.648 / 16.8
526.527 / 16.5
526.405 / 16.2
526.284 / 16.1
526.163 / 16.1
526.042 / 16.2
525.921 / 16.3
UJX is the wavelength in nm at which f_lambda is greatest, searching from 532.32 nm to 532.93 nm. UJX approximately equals 532.378 nm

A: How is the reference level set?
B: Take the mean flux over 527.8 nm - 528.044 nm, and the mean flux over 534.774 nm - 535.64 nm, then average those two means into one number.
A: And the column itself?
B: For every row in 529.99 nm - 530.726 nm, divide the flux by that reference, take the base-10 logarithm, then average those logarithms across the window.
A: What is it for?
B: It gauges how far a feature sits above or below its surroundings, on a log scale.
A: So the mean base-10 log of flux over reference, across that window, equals 0.03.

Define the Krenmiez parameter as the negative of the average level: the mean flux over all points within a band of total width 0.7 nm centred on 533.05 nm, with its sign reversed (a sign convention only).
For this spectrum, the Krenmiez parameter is -14.6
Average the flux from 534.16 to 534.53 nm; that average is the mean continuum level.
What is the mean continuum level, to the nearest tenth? 13.8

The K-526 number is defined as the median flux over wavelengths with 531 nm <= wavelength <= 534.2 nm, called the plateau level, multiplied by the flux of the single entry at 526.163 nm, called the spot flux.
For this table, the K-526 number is 240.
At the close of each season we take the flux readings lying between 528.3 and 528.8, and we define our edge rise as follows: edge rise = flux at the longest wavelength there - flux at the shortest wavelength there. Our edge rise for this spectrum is -0.2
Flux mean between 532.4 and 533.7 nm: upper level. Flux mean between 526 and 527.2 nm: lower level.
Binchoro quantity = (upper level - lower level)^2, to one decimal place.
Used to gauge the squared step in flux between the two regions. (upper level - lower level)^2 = 4.1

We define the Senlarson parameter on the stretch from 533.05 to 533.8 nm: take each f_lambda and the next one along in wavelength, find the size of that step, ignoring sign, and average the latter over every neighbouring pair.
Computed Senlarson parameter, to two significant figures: 0.16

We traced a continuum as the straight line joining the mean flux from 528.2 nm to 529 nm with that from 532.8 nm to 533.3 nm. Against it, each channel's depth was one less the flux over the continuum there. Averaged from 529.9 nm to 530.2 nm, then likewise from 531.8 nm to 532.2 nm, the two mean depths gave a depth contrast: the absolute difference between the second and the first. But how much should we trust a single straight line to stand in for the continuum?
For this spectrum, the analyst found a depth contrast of 0.009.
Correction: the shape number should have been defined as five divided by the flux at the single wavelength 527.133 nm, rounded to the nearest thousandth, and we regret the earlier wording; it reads 0.294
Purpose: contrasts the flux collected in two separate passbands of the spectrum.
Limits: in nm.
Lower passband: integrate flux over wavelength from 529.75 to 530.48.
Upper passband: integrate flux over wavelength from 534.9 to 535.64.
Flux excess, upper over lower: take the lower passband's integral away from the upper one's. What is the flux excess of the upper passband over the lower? -2.3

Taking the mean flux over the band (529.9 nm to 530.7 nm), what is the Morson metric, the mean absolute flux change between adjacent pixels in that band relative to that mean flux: 0.0071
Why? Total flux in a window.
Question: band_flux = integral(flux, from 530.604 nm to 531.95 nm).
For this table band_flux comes 21.1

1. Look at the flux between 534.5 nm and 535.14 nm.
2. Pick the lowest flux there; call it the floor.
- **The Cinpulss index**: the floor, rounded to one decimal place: 13.2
